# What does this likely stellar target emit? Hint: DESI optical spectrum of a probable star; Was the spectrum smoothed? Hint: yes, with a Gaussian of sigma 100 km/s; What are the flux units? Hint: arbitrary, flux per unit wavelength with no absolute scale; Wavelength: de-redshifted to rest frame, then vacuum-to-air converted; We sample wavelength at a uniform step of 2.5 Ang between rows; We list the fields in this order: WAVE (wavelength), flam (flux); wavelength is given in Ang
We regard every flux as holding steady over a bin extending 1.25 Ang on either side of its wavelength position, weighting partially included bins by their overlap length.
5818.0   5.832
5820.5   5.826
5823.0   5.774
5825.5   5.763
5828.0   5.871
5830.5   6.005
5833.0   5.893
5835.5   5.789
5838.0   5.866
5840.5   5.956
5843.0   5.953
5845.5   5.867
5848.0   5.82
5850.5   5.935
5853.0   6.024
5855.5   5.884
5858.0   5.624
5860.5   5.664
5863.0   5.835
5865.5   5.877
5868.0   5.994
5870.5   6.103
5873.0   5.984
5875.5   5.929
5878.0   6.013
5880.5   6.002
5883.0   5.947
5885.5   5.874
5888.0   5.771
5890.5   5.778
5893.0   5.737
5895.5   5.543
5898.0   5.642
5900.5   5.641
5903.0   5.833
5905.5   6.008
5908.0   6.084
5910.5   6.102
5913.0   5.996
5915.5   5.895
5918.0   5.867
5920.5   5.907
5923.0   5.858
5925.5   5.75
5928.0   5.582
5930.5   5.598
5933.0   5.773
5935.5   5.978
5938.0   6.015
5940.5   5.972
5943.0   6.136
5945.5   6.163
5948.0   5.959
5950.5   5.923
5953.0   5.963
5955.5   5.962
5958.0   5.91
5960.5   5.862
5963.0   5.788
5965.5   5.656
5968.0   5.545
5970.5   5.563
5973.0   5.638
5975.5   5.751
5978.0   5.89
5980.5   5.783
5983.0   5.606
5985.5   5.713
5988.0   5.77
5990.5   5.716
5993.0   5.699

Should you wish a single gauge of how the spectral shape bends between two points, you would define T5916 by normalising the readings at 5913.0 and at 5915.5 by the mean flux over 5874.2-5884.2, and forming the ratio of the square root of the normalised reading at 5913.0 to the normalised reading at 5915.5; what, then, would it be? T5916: 1.02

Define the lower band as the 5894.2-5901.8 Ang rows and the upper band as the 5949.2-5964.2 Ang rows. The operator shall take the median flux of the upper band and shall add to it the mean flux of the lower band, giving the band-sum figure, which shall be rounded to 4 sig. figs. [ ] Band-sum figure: 11.53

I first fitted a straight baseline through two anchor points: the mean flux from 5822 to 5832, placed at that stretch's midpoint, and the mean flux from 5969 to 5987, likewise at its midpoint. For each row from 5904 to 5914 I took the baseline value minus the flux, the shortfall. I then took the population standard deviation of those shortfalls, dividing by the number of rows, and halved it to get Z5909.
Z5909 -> 0.023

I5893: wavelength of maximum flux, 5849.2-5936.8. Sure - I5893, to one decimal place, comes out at 5870.5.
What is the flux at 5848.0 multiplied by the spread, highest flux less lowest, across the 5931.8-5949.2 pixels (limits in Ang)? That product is 2.3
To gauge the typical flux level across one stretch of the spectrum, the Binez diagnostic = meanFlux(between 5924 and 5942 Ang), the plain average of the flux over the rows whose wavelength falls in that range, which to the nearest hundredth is 5.81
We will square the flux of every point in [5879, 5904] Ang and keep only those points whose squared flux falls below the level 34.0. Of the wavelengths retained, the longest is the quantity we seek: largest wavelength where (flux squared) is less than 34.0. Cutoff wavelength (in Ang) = 5900.5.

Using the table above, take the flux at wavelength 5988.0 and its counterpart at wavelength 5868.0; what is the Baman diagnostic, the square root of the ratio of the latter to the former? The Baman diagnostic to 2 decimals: 1.02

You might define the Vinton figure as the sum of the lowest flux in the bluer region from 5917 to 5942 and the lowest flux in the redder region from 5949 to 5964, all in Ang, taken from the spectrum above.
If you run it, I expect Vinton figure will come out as 11.37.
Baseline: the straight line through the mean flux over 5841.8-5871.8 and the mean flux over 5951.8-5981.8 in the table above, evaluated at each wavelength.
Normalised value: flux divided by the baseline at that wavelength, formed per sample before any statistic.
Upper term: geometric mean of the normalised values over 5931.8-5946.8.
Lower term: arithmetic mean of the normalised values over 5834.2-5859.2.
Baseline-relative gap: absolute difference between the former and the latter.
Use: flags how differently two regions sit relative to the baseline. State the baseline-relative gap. 0.038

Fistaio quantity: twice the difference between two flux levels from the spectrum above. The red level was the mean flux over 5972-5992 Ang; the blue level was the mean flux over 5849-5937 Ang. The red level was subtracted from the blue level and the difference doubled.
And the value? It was 0.25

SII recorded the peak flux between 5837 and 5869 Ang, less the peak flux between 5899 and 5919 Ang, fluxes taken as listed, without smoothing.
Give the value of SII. -0.08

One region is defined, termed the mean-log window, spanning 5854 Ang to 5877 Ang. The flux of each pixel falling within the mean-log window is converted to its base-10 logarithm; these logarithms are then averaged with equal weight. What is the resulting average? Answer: 0.769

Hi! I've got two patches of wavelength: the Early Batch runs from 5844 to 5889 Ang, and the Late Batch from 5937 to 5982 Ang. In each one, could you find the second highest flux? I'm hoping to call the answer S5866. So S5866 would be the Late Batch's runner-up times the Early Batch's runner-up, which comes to 37.0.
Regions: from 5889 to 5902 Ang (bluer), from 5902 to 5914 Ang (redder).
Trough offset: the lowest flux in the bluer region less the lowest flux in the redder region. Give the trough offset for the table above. -0.3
